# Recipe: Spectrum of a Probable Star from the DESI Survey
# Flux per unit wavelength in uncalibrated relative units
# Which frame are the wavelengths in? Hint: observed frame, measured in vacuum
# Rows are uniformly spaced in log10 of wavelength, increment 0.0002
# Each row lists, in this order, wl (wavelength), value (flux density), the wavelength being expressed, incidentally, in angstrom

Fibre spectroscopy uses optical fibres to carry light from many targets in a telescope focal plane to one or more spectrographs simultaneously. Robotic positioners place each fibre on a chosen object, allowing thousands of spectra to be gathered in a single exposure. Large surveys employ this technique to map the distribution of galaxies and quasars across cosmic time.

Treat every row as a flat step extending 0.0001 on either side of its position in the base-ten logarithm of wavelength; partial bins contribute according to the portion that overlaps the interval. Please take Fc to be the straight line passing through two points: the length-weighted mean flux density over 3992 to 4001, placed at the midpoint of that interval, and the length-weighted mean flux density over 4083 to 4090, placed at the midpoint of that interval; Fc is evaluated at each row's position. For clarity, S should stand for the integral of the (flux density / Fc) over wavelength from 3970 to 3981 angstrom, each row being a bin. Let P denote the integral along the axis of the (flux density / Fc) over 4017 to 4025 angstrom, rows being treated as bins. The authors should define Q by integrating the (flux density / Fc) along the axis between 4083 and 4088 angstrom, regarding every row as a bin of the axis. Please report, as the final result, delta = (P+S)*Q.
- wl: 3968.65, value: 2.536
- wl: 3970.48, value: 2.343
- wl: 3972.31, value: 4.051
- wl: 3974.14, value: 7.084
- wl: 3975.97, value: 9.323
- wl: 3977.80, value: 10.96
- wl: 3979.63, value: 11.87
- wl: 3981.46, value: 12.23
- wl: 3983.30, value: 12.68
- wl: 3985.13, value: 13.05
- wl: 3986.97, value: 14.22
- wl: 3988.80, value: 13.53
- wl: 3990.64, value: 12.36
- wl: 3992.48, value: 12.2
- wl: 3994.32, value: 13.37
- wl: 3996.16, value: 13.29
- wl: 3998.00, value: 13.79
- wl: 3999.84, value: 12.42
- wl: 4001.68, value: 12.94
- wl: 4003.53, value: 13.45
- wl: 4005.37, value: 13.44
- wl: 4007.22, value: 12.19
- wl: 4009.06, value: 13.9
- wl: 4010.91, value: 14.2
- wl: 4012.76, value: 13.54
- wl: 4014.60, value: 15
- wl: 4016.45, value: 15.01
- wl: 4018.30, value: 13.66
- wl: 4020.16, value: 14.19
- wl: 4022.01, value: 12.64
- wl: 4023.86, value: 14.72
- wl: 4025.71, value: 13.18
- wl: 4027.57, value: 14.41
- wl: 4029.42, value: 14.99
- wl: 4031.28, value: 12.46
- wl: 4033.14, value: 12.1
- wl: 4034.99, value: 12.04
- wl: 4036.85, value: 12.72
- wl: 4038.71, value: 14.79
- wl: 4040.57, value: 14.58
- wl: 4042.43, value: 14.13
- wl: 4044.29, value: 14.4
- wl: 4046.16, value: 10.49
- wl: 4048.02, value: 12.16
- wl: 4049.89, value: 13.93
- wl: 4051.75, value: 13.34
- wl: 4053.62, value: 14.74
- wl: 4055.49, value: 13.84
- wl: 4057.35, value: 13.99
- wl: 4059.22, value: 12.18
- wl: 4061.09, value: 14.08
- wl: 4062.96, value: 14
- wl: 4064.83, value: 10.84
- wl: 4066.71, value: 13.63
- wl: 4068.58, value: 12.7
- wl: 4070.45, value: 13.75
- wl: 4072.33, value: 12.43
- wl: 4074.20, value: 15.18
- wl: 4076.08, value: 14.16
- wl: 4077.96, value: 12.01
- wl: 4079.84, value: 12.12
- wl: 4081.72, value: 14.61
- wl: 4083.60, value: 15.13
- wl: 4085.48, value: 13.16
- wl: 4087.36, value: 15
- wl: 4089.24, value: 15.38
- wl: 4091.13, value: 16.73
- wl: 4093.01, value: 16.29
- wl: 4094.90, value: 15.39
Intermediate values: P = 8.2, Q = 4.9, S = 6.9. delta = 74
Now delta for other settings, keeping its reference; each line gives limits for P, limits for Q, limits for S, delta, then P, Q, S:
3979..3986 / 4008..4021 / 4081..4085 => 150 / 6.8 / 13.8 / 4.0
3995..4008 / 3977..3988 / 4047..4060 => 273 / 12.9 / 10.8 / 12.4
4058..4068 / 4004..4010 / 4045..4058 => 128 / 9.1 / 6.0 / 12.2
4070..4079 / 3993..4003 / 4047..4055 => 162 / 8.4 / 10.0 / 7.7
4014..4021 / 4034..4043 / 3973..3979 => 105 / 7.5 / 8.9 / 4.3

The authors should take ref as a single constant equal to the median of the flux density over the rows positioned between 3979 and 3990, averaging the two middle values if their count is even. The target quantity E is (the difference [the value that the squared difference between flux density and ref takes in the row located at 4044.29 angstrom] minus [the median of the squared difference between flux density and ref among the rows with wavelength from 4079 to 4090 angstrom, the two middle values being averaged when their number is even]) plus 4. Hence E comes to 2.6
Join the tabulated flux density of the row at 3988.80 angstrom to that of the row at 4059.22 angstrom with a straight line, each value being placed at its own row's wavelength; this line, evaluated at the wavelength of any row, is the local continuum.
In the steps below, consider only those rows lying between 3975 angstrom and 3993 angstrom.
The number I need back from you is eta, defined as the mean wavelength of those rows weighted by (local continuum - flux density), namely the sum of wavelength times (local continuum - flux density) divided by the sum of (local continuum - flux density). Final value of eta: 3980.5 angstrom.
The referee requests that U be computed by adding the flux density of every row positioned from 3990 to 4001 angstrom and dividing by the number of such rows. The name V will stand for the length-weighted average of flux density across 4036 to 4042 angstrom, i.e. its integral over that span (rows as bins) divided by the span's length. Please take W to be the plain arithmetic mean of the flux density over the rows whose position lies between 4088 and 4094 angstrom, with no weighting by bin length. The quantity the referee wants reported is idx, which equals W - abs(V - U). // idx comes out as 15.0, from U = 12.9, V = 14.1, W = 16.1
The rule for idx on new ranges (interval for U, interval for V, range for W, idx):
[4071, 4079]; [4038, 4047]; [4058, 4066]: 12.5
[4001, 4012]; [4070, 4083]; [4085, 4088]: 13.9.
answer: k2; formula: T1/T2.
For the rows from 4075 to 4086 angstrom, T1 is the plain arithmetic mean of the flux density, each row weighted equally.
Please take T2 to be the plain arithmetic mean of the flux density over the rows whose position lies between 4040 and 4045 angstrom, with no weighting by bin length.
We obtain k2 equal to 0.94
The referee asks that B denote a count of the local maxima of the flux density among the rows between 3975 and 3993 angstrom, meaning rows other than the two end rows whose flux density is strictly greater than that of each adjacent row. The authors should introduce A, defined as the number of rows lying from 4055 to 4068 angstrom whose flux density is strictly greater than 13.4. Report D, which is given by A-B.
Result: 4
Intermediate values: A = 5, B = 1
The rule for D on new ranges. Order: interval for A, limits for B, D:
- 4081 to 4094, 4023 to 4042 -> 4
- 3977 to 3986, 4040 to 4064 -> -5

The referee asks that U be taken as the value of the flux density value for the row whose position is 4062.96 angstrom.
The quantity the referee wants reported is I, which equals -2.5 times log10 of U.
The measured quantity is -2.87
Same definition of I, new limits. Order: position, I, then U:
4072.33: -2.74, 12.43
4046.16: -2.55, 10.49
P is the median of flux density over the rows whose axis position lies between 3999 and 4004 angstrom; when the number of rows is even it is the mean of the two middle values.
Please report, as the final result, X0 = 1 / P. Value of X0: 0.0773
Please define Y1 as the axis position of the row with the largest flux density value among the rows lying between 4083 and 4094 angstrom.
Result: 4091.13 angstrom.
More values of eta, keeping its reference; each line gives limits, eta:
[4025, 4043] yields 4035.7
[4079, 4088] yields 4084.4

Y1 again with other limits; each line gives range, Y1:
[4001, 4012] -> 4010.91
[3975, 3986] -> 3985.13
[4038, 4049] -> 4038.71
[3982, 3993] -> 3986.97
